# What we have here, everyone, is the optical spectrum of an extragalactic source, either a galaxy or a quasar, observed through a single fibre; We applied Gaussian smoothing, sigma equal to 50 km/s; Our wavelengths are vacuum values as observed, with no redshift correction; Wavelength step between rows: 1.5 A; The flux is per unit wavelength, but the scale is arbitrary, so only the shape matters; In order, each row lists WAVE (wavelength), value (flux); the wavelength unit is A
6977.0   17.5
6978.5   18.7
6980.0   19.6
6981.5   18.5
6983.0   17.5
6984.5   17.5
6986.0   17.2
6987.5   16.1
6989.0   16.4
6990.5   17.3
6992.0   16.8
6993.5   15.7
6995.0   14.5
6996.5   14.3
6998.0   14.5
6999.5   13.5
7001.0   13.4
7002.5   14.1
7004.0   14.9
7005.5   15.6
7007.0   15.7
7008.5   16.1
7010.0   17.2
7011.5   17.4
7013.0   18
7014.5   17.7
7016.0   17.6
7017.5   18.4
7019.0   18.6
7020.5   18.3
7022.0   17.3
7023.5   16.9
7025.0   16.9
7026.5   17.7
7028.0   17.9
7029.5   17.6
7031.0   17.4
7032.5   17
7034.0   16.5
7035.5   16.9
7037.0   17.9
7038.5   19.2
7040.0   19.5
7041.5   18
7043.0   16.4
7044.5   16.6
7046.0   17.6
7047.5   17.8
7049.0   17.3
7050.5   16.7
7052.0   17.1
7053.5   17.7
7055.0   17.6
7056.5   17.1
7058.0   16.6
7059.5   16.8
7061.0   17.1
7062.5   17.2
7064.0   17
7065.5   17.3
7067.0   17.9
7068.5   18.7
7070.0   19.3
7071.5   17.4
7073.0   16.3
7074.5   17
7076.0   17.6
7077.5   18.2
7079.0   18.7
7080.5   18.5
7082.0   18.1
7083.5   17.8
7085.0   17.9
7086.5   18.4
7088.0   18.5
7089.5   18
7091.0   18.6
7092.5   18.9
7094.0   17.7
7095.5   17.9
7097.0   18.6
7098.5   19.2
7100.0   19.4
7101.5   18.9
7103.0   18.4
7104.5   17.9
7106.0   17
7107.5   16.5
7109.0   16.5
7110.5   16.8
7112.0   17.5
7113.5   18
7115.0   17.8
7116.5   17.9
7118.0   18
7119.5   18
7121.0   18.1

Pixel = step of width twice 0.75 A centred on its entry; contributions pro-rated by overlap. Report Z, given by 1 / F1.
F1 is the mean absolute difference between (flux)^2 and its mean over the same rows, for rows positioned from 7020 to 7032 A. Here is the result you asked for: 0.076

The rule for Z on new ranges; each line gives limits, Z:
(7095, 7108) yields 0.036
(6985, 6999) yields 0.032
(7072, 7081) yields 0.038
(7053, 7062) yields 0.087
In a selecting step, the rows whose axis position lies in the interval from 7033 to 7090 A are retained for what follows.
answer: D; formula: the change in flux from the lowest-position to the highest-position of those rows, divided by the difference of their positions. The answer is 0.03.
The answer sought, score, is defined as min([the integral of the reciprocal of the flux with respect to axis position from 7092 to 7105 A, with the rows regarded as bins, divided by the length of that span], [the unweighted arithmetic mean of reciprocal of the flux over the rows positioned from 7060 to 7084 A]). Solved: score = 0.0540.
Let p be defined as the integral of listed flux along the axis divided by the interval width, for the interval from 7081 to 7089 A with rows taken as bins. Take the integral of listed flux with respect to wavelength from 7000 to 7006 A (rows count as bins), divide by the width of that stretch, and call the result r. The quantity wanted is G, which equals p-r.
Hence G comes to 3.7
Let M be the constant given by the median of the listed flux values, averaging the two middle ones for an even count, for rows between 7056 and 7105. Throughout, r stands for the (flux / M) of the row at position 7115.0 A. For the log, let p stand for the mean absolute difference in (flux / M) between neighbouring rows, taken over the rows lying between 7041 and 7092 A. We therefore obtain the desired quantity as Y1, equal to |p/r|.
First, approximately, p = 0.029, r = 0.99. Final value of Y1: 0.030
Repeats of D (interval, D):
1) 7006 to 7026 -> 0.07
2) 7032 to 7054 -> 0.03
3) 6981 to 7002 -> -0.26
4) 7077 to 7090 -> -0.02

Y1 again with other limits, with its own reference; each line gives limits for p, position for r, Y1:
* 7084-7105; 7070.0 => 0.026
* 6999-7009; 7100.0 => 0.024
